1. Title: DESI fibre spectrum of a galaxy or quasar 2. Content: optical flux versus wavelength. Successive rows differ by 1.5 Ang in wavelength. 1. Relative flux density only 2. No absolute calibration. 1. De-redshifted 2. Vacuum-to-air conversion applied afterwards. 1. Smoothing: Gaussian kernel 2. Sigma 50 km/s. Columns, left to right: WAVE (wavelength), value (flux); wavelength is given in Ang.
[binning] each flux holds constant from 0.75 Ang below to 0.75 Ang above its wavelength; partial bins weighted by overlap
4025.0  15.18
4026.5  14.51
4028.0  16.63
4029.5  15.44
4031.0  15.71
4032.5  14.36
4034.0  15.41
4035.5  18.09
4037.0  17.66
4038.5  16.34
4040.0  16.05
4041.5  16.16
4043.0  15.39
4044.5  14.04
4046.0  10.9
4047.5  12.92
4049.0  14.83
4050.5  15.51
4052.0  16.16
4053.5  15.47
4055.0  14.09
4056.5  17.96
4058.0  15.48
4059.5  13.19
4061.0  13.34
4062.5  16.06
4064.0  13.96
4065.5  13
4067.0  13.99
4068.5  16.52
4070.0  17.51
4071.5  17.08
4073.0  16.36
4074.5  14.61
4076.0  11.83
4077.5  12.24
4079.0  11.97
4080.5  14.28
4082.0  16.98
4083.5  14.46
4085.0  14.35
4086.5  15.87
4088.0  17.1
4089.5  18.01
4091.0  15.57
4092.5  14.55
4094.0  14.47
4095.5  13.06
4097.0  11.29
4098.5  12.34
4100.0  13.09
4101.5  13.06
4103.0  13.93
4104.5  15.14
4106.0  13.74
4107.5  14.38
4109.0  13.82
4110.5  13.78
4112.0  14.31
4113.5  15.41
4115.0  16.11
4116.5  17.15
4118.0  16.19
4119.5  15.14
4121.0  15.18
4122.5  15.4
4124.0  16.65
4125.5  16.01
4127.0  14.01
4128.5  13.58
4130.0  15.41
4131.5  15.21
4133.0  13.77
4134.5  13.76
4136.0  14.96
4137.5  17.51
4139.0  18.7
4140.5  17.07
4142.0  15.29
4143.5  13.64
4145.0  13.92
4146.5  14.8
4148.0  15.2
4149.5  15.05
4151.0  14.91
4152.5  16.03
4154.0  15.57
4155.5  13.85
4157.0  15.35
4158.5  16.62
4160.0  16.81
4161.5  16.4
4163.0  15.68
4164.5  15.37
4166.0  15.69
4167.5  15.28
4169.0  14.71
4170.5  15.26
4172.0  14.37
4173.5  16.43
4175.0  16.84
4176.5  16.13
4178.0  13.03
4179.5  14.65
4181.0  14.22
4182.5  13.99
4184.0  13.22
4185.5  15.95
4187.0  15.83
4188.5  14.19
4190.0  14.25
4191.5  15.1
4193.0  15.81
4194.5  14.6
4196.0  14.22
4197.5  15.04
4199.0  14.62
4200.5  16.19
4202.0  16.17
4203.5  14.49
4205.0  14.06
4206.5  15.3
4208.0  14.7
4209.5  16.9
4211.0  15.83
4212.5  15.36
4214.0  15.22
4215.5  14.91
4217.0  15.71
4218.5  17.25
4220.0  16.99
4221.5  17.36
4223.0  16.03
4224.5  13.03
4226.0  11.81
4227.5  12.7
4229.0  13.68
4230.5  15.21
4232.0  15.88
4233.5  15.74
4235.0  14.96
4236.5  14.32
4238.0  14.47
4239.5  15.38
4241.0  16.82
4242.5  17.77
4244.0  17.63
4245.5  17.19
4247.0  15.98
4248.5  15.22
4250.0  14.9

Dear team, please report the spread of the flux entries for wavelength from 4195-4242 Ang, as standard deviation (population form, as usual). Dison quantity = 1.3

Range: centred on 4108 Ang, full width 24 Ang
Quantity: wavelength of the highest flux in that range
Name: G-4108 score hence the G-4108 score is 4116.5 Ang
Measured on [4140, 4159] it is 4140.5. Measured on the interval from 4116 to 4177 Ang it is 4139.0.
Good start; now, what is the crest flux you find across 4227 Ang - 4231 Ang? 15.21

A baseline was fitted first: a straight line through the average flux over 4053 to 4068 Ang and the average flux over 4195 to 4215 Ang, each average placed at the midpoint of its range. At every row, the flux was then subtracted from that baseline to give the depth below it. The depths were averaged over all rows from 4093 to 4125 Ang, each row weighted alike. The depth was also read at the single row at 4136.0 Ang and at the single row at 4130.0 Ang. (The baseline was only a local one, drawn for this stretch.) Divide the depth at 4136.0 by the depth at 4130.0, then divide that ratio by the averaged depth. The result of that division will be 0.0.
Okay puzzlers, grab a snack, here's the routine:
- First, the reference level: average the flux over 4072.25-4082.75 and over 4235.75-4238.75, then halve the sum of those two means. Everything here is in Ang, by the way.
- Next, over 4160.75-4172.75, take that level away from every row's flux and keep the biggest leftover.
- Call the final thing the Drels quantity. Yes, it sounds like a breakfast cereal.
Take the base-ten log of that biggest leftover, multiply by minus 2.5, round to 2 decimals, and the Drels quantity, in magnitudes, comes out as -0.85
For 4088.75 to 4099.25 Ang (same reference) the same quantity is -1.45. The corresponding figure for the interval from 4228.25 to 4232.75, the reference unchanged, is -0.55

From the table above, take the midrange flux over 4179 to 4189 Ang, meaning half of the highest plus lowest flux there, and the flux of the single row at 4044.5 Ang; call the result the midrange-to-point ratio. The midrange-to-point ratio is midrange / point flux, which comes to 1.04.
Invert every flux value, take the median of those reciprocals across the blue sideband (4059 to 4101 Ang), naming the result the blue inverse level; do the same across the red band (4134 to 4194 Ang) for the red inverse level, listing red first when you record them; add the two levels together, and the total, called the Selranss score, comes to 0.135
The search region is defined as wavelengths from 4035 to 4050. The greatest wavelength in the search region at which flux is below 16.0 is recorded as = 4049.0 Ang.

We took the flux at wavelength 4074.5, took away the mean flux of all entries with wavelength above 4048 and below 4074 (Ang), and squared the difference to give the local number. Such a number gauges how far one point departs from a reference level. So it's 0.5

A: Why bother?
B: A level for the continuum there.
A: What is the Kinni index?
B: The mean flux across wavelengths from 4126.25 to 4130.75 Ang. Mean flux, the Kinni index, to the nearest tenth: 14.3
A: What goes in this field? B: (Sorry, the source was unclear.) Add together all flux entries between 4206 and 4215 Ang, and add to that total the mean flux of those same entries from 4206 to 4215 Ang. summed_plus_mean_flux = 109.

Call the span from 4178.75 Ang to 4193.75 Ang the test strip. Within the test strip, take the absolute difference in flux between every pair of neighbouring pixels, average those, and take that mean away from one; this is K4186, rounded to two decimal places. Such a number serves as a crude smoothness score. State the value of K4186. 0.16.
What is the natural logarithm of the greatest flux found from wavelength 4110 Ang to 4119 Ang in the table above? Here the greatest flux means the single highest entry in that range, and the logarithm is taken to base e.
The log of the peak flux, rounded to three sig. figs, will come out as 2.84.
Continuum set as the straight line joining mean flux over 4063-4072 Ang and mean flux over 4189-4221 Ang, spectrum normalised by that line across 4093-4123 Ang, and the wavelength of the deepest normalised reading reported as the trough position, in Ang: 4097.0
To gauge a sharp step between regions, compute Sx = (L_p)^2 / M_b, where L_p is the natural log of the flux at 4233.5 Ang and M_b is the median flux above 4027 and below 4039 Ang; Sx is 0.474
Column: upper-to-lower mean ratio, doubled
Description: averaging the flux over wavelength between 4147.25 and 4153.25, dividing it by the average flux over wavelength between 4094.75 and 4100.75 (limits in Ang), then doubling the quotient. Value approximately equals 2.46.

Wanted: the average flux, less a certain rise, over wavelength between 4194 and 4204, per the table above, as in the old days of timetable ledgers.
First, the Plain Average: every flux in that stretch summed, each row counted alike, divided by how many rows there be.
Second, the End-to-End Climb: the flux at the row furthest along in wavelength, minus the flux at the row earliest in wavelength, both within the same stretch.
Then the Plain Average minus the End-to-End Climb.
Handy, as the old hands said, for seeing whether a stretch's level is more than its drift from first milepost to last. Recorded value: 15.2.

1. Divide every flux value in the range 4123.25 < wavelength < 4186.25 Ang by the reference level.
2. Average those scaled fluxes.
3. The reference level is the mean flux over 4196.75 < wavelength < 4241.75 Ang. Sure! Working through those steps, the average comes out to 1.004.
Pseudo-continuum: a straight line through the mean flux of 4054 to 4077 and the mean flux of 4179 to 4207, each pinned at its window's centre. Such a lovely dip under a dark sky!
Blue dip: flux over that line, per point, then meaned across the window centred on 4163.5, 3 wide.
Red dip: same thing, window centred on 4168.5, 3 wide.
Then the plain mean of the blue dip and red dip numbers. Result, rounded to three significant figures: 1.03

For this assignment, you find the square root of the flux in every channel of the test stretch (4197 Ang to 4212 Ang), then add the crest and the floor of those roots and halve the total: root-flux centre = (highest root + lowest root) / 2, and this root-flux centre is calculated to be 3.93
